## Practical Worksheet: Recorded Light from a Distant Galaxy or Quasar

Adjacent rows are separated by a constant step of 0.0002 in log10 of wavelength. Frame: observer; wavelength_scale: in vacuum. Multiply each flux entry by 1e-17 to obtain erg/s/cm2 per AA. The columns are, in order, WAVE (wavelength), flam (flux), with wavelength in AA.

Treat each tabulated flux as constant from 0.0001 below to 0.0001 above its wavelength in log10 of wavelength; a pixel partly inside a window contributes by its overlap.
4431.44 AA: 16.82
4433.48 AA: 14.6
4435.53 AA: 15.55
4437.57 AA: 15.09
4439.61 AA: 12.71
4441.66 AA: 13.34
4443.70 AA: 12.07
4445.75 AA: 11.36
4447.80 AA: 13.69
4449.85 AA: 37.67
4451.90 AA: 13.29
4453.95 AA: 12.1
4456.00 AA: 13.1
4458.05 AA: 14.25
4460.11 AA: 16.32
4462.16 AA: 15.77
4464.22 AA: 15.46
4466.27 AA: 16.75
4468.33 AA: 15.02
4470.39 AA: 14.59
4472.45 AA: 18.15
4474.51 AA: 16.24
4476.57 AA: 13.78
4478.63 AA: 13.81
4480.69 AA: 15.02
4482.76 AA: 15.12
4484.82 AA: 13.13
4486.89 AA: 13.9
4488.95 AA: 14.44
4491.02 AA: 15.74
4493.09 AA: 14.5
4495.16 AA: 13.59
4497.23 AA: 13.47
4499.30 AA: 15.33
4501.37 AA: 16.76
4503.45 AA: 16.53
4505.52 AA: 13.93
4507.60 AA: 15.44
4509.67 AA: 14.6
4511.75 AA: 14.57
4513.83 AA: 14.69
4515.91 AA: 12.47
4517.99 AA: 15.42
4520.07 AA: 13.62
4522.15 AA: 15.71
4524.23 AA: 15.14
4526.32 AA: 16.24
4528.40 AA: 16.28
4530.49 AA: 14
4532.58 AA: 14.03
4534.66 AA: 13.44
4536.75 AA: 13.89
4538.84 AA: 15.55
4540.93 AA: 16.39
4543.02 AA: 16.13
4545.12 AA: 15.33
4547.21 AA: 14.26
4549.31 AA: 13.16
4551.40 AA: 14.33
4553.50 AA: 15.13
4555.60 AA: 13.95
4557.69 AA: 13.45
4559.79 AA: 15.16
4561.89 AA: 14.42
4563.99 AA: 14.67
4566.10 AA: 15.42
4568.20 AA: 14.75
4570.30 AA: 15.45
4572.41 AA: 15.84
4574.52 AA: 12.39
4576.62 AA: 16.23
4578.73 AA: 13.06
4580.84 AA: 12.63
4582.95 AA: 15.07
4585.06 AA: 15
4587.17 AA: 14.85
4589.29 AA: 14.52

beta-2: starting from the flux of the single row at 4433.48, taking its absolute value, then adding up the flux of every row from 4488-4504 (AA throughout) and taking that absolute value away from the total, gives 106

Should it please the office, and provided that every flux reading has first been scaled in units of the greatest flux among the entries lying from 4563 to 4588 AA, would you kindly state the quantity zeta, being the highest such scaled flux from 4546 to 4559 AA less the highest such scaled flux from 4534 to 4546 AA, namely -0.08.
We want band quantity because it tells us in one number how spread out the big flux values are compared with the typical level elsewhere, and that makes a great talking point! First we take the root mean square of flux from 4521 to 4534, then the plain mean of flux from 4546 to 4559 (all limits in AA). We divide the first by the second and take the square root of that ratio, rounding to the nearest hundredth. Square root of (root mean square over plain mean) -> 1.04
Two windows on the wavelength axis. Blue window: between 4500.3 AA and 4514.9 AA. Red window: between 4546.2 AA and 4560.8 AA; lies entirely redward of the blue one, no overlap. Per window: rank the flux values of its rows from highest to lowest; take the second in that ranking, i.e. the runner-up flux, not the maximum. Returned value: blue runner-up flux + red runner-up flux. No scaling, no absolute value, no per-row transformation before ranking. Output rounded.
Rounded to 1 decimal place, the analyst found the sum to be 31.7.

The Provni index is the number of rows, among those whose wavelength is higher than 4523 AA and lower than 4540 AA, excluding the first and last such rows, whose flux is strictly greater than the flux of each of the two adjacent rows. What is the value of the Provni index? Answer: 2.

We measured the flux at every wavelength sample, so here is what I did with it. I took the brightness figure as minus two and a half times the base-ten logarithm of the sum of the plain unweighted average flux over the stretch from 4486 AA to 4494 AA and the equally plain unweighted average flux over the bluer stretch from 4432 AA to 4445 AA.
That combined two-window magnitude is -3.64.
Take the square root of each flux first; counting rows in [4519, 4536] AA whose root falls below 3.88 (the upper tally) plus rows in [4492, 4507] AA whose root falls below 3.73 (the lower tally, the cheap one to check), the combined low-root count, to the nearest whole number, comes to 6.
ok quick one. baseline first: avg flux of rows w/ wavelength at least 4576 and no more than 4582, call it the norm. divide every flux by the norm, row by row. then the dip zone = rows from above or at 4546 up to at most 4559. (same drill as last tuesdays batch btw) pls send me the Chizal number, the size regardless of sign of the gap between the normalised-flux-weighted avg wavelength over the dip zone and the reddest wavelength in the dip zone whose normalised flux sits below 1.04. 5.2 AA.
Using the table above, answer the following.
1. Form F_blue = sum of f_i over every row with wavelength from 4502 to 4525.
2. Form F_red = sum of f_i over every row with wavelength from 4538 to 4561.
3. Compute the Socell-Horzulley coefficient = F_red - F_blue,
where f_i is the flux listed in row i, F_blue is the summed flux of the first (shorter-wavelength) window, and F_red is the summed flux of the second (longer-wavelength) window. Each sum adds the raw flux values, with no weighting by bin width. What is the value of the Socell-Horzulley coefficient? 0.7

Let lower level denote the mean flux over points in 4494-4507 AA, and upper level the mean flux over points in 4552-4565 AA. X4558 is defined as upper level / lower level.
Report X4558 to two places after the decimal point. 0.97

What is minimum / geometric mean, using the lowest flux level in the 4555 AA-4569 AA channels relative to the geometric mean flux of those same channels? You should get 0.926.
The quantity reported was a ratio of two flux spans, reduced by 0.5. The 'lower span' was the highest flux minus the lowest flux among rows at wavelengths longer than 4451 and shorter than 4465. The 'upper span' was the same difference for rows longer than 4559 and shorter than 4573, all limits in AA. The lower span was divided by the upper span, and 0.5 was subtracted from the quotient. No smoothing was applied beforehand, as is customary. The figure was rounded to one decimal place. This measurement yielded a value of 2.5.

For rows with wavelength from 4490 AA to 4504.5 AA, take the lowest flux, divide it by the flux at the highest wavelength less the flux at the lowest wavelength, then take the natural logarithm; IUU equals 2.8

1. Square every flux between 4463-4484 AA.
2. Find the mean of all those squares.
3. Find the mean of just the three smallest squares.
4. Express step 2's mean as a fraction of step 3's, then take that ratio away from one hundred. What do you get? 98.8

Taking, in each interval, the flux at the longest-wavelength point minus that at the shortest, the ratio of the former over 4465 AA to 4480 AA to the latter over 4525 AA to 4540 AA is 4.3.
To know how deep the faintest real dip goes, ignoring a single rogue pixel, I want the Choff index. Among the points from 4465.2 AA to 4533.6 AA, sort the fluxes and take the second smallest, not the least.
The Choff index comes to 13.13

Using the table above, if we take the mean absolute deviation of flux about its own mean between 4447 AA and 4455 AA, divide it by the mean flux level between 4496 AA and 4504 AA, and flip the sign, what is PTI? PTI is -0.60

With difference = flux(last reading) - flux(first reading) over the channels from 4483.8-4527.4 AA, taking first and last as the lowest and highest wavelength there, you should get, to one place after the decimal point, 3.1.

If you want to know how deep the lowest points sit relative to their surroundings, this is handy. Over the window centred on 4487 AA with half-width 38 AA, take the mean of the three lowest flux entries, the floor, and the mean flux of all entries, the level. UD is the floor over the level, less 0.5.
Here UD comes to 0.32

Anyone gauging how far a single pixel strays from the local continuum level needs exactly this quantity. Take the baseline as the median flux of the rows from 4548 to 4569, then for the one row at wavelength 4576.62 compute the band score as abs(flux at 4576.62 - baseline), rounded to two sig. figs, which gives 1.7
